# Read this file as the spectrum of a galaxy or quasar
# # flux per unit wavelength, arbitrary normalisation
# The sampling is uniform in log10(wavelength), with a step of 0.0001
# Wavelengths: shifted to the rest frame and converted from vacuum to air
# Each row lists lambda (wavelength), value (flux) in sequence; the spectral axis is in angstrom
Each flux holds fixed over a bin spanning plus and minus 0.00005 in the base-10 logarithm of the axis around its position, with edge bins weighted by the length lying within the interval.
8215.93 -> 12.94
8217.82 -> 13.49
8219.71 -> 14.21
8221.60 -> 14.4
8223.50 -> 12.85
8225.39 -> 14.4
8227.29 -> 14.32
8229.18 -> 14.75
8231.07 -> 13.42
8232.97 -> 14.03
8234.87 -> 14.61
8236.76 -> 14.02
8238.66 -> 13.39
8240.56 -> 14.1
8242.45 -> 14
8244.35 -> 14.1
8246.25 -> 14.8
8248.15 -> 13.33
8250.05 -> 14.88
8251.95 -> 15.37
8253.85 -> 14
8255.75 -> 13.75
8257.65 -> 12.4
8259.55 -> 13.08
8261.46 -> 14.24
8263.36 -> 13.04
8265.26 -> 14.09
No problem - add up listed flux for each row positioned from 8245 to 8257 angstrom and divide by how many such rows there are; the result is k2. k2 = 14.4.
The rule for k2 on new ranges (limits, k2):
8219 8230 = 14.2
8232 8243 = 14.0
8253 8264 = 13.4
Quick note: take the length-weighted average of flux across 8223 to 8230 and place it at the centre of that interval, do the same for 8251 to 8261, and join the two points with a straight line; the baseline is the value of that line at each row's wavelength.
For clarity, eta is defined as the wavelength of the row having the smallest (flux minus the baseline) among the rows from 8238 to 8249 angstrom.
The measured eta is 8238.66 angstrom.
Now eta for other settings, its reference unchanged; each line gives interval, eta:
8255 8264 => 8257.65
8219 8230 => 8223.50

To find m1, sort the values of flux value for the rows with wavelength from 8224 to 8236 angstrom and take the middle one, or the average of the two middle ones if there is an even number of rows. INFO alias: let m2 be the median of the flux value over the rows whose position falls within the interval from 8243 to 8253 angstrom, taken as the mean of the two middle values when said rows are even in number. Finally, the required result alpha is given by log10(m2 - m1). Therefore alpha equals -0.36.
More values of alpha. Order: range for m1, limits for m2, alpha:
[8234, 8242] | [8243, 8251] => -0.41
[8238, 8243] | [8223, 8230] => -0.44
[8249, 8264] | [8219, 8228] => -0.35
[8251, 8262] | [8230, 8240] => -0.84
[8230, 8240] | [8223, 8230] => -0.47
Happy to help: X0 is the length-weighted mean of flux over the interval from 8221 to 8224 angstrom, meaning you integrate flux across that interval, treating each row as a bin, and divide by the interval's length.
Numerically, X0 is 13.6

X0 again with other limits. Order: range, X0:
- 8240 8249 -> 14.1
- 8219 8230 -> 14.1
